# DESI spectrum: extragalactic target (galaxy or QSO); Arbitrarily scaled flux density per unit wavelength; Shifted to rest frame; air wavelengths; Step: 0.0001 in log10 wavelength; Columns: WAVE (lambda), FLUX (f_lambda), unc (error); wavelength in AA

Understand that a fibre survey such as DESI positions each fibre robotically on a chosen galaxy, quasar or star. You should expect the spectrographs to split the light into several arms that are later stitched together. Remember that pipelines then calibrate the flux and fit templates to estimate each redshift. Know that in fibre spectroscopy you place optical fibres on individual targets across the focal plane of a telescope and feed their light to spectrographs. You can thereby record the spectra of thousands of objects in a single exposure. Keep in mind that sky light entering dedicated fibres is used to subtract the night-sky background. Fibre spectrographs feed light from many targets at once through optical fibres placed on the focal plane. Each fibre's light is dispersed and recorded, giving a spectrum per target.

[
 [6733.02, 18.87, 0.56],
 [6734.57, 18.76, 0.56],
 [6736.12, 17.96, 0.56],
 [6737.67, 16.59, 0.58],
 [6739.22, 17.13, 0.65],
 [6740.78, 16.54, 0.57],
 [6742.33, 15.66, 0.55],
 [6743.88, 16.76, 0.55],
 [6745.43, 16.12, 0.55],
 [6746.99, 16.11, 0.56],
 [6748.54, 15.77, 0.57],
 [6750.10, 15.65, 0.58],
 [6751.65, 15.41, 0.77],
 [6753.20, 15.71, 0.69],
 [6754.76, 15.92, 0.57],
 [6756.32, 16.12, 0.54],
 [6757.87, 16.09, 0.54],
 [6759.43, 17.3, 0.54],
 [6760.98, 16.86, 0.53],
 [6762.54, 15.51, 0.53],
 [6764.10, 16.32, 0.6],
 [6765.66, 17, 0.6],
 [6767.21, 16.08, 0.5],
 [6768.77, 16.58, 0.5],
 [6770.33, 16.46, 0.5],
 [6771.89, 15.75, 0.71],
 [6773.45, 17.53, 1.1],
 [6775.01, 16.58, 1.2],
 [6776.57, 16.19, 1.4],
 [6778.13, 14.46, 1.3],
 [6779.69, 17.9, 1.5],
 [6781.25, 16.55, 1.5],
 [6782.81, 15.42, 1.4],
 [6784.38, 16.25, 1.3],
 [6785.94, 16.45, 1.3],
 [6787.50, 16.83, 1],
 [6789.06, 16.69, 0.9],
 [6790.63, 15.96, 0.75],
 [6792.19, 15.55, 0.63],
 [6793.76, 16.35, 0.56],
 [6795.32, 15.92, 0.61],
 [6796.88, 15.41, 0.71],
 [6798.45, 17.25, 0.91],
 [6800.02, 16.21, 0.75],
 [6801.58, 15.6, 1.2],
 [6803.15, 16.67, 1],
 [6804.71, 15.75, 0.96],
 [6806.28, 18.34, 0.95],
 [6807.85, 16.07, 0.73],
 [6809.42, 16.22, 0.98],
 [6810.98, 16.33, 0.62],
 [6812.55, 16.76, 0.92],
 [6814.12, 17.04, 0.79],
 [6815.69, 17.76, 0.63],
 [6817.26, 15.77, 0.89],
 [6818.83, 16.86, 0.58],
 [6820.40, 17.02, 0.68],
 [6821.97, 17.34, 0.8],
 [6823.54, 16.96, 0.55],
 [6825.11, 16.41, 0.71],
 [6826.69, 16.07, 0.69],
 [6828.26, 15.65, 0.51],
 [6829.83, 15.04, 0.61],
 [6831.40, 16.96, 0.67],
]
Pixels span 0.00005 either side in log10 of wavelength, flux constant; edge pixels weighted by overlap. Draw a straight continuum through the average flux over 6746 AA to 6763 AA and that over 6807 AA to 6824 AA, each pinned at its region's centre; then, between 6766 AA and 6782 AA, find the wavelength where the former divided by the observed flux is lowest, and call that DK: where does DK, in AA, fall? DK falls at 6779.69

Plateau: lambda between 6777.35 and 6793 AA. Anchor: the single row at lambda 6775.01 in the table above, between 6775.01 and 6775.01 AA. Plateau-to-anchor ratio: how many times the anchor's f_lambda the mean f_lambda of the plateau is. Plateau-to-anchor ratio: 0.98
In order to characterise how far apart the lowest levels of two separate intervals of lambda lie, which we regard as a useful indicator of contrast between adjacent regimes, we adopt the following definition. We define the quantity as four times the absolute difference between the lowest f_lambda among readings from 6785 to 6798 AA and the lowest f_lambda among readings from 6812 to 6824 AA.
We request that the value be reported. 1.44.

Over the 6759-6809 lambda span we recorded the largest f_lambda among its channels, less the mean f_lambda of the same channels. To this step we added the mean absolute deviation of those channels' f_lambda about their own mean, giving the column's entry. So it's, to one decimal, 2.6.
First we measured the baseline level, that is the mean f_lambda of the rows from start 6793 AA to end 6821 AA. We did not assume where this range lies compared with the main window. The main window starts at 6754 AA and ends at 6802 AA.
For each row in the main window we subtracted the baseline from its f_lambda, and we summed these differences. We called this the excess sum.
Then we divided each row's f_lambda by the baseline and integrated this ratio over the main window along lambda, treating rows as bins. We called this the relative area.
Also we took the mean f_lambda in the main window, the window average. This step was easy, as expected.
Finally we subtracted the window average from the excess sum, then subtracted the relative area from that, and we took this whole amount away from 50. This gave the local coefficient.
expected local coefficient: 121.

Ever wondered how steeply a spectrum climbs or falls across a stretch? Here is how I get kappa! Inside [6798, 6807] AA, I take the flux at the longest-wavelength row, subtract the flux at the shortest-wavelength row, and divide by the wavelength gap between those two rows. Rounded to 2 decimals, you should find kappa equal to 0.14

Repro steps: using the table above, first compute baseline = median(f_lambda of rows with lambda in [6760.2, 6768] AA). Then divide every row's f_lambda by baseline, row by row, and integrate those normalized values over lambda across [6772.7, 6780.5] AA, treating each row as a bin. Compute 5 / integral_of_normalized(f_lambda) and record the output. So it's 0.63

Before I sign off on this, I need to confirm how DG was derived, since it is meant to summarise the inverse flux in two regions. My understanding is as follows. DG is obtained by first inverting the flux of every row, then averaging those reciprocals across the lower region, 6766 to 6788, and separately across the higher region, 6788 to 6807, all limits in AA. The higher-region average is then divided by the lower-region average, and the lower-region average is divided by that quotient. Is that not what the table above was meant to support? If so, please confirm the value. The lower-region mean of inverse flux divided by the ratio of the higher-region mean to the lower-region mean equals 0.0611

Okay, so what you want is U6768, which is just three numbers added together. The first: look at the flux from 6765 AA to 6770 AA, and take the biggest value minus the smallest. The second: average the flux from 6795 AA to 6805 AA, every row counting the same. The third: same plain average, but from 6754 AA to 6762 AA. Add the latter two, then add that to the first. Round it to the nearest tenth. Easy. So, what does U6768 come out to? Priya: 33.5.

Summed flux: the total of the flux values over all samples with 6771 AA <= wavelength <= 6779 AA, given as 80.5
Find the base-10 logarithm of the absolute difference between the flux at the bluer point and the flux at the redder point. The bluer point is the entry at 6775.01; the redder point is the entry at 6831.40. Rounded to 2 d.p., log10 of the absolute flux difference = -0.42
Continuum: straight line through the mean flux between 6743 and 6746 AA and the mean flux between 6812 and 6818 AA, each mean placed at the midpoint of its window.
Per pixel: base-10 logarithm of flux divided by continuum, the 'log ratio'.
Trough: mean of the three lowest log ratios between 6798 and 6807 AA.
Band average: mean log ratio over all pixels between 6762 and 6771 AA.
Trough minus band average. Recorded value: -0.018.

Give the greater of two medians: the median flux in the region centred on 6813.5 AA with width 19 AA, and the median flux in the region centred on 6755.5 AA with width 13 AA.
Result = 16.8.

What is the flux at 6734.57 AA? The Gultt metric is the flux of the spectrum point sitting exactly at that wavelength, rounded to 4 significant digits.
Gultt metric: 18.76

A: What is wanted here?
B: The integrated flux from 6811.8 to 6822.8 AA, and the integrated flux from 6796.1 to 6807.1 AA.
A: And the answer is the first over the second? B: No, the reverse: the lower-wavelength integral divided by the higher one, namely 1.0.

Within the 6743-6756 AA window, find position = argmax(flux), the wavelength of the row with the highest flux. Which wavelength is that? 6743.88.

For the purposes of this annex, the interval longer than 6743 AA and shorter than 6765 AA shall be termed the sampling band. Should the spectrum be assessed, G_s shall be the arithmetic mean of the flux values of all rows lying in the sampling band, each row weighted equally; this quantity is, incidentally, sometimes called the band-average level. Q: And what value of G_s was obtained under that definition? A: 16.12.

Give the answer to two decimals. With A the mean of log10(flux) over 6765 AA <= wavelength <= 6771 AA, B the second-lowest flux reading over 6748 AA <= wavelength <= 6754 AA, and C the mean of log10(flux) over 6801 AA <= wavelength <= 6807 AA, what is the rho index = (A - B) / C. -11.84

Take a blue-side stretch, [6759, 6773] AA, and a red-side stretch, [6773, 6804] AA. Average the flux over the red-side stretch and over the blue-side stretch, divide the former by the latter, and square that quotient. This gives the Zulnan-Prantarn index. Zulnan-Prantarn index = 0.98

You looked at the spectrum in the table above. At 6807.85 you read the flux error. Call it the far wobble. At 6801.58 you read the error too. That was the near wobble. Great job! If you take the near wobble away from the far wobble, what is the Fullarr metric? -0.47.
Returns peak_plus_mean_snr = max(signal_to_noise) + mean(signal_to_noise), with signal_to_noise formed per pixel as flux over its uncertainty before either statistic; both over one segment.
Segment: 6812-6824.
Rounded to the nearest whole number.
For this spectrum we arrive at 55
